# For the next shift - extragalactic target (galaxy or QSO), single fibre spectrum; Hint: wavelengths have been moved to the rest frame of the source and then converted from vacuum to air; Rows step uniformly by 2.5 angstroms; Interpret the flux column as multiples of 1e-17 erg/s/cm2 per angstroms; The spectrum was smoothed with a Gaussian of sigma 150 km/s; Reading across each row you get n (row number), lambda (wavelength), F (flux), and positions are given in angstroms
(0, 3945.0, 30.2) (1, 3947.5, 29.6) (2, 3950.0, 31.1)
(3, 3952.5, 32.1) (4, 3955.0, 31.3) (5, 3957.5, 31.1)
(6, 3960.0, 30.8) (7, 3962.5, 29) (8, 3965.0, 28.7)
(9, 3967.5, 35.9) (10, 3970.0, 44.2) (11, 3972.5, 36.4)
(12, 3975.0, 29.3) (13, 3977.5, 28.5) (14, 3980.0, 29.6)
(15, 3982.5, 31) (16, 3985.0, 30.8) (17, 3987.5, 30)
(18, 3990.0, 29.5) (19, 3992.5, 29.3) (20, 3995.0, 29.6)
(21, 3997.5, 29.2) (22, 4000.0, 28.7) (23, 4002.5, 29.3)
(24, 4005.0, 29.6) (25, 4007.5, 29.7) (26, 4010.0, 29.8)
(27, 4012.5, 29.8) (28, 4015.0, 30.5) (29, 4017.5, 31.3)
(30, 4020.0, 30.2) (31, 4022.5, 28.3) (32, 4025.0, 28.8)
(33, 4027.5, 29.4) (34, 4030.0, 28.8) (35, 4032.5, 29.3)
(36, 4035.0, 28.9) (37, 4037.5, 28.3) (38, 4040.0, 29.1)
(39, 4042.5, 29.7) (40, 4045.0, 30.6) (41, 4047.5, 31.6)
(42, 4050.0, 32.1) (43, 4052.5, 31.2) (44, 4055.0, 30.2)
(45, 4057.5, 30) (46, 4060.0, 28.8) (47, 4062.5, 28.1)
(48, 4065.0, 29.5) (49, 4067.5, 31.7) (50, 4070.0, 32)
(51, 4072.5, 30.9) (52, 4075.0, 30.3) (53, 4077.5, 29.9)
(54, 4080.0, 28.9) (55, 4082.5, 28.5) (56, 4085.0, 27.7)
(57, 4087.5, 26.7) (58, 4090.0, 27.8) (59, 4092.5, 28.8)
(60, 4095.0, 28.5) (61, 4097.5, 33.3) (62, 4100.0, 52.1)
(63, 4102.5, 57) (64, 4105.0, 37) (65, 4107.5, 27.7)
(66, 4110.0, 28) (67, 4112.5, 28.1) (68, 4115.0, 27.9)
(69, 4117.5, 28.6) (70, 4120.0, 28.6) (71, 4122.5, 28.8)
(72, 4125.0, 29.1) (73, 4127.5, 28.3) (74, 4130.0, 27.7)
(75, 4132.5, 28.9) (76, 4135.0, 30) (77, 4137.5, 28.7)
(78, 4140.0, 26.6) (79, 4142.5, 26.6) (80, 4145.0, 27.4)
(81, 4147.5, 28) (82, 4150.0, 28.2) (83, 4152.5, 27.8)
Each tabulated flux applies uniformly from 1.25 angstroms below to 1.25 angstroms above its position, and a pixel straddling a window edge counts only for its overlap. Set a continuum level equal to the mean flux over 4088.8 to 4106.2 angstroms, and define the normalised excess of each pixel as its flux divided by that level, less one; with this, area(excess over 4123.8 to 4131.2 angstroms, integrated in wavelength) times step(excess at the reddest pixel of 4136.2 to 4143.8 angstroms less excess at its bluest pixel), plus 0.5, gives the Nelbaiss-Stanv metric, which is 0.60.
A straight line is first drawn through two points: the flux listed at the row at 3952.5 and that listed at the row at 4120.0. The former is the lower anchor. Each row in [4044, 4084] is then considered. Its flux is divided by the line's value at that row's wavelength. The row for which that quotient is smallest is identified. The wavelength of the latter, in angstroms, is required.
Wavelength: 4062.5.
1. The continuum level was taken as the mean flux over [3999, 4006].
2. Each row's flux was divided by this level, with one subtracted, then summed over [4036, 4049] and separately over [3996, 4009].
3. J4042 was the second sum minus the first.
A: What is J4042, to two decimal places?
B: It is -0.10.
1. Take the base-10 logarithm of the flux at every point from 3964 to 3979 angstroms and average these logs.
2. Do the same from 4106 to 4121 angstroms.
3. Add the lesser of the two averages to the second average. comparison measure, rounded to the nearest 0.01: 2.90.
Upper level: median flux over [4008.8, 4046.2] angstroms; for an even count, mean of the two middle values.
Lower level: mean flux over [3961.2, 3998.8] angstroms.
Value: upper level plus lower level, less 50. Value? 10.8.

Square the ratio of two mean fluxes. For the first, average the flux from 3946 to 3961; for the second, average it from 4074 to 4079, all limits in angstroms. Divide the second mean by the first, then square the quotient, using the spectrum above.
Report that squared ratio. 0.94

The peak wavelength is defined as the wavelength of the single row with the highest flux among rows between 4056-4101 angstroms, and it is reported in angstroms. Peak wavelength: 4100.0 angstroms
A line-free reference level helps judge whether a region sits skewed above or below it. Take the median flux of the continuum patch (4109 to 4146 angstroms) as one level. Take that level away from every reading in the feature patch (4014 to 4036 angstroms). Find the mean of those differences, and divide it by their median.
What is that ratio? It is 1.2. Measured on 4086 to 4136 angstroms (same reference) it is 11.1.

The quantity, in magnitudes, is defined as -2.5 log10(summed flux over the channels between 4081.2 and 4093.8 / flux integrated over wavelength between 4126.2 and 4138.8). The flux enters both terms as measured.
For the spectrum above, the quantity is 1.03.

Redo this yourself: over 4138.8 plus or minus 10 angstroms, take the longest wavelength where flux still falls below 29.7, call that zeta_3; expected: 4147.5 angstroms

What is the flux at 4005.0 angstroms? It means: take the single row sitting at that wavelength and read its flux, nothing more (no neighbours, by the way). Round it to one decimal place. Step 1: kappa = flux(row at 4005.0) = 29.6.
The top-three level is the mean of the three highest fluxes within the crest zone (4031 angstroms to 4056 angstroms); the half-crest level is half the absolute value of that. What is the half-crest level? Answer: 15.8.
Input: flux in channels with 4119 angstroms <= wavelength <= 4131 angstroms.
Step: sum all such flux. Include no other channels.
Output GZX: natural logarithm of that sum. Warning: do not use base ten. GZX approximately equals 4.96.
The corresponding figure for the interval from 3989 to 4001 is 4.99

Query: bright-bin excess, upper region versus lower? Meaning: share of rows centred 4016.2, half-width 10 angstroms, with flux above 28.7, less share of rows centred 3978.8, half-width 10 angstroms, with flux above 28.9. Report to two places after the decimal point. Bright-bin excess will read 0.00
